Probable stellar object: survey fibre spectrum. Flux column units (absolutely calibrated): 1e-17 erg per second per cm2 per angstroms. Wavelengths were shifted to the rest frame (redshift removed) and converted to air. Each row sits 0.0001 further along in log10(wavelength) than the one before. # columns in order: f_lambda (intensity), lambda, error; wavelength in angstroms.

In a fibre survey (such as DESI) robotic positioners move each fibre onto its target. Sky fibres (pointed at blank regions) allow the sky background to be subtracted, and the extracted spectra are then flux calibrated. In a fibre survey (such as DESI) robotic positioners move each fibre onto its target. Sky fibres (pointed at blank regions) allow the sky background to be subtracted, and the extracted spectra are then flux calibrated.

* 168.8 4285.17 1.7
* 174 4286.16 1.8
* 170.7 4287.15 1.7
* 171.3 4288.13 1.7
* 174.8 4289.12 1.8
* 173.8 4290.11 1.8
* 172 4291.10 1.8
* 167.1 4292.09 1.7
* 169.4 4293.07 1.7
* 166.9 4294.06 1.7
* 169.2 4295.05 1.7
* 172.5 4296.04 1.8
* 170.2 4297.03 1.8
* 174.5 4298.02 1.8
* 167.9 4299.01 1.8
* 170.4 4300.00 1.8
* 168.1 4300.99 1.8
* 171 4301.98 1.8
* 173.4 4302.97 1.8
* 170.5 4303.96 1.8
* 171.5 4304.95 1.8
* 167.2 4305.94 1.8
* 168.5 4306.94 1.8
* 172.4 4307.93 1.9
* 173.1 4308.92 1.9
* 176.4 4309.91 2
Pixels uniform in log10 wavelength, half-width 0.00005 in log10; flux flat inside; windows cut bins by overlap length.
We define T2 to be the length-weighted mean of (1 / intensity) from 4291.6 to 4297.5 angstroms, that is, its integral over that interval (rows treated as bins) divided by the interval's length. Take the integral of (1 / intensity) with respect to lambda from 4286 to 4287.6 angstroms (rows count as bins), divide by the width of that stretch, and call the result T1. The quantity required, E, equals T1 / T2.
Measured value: 0.981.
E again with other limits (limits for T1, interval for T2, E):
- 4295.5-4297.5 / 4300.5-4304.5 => 0.995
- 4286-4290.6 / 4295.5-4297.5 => 0.992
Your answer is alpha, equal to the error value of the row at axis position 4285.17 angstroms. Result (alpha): 1.70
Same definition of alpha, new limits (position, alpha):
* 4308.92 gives 1.90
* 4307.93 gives 1.90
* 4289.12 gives 1.80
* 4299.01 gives 1.80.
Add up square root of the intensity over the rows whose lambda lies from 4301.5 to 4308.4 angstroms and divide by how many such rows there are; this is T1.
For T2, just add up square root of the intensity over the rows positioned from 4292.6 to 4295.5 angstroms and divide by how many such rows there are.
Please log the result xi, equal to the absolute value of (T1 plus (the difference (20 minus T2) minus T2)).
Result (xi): 7.10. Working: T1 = 13.1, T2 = 13.0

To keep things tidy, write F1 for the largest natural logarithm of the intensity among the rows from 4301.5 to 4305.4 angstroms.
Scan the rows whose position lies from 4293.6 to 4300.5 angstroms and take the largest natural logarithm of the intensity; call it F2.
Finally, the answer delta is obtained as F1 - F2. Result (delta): -0.006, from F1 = 5.156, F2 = 5.16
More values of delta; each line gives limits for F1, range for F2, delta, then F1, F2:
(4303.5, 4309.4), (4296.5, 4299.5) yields -0.008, 5.154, 5.16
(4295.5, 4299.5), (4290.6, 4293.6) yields 0.014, 5.162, 5.15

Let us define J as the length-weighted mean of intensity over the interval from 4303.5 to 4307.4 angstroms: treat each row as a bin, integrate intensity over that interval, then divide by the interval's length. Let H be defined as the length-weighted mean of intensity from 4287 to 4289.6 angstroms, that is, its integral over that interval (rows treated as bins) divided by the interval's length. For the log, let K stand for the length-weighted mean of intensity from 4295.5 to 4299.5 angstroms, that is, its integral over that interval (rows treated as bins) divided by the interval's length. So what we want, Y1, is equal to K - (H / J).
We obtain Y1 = 170.1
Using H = 173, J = 169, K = 171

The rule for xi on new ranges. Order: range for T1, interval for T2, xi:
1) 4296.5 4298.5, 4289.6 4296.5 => 7.04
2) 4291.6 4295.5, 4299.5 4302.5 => 6.90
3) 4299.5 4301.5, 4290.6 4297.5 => 6.96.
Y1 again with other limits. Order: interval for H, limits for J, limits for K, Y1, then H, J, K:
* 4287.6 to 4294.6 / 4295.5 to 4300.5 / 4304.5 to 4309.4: 169.4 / 171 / 171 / 170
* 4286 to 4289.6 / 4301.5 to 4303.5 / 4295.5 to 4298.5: 171.2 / 173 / 172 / 172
